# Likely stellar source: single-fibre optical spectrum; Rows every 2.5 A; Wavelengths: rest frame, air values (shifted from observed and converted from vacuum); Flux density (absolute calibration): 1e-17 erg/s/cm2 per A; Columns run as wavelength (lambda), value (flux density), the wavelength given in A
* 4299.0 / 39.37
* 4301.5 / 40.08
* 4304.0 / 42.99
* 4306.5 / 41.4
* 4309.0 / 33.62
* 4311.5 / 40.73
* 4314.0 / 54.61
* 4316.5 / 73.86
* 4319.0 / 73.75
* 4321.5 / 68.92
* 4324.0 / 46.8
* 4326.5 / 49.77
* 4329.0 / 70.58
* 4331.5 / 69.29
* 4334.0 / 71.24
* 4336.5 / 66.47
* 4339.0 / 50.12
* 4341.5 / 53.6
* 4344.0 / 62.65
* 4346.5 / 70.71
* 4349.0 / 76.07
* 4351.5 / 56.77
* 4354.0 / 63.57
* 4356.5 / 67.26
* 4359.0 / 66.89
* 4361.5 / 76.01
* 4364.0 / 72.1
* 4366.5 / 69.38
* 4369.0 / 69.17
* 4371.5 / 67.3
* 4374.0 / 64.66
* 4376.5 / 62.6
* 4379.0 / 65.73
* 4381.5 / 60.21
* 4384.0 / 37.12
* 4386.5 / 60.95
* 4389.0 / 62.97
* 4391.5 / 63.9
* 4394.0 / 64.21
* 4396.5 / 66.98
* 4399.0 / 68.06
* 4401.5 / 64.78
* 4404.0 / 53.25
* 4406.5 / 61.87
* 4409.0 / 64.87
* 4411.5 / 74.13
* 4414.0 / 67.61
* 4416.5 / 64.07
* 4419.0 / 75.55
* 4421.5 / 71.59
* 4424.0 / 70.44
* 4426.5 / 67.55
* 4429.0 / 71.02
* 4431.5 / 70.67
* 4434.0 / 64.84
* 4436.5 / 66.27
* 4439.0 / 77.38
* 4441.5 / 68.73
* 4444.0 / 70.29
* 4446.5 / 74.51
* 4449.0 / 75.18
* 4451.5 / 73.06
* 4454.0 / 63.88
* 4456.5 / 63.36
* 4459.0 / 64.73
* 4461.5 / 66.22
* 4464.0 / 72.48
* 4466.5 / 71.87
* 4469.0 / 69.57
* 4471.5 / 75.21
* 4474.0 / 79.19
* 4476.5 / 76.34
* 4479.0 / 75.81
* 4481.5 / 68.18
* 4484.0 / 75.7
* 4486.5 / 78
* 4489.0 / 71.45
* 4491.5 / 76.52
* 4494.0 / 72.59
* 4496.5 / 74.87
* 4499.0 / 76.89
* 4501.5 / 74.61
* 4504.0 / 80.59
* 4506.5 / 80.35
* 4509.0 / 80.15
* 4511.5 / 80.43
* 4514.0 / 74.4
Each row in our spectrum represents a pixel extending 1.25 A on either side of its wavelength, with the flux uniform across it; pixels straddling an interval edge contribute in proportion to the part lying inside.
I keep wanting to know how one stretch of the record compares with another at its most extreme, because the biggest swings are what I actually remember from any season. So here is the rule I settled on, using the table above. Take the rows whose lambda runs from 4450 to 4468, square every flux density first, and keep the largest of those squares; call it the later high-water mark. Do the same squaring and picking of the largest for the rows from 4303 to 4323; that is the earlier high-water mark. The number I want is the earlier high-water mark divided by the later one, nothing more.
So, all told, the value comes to 1.02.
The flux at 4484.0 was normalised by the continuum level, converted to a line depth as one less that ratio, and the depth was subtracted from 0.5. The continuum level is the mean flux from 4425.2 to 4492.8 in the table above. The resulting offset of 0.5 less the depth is 0.56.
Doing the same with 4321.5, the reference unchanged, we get 0.47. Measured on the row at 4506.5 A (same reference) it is 0.63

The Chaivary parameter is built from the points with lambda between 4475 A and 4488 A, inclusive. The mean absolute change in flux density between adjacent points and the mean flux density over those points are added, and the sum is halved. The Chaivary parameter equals 39.7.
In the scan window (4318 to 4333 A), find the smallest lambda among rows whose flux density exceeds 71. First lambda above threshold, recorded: 4319.0 A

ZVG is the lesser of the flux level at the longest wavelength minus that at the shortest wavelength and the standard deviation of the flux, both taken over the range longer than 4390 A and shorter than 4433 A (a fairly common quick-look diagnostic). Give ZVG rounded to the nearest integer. 5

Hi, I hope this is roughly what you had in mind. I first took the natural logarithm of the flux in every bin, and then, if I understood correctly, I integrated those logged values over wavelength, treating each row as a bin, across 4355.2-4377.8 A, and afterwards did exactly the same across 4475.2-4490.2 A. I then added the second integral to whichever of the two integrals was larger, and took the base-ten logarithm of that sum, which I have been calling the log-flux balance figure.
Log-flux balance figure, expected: 2.2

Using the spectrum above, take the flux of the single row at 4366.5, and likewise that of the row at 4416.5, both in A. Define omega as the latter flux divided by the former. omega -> 0.92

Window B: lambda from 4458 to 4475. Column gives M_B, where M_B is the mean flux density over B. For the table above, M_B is 71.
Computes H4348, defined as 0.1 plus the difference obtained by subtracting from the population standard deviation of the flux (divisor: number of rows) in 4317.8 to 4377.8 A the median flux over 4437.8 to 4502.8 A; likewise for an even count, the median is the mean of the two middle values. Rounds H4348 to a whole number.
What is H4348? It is -66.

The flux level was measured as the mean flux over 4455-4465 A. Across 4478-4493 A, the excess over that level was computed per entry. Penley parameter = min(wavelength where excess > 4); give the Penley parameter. 4479.0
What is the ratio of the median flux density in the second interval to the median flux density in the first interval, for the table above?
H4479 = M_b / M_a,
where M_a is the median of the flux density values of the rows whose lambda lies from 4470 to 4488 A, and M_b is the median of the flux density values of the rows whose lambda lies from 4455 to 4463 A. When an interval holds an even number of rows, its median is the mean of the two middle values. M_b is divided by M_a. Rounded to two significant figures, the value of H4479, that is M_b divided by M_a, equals 0.85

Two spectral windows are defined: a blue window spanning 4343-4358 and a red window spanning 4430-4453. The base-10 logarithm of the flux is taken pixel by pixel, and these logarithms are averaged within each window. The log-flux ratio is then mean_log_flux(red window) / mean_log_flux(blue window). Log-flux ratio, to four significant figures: 1.018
